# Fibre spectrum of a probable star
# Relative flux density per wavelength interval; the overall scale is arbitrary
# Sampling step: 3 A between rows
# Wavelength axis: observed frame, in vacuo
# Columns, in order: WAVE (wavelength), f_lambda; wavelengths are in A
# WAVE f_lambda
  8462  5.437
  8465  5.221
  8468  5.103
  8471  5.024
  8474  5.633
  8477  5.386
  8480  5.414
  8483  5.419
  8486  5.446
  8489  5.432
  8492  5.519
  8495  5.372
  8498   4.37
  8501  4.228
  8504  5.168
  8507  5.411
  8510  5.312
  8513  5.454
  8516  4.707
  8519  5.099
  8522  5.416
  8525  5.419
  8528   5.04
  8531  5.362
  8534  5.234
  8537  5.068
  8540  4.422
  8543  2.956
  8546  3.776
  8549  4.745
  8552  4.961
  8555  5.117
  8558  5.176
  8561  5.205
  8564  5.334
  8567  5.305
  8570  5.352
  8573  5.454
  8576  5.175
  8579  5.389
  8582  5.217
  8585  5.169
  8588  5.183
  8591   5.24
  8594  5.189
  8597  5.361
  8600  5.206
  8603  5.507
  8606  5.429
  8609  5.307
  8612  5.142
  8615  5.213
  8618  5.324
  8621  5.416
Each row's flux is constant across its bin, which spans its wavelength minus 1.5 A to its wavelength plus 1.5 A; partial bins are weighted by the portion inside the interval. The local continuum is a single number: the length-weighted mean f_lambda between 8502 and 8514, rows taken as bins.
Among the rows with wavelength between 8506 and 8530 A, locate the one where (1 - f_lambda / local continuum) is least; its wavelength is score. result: 8513 A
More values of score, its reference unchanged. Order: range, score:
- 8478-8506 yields 8492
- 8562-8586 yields 8573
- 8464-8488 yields 8474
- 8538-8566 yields 8564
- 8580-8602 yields 8597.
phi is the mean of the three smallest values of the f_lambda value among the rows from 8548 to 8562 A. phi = 4.94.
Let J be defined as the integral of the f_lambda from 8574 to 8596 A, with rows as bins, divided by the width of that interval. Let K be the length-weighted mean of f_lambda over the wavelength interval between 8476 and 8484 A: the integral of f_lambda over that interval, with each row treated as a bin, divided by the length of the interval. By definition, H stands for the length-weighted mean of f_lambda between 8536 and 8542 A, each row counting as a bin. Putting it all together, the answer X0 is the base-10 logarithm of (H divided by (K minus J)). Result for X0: 1.4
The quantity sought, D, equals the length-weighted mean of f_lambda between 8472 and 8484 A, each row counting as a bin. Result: 5.45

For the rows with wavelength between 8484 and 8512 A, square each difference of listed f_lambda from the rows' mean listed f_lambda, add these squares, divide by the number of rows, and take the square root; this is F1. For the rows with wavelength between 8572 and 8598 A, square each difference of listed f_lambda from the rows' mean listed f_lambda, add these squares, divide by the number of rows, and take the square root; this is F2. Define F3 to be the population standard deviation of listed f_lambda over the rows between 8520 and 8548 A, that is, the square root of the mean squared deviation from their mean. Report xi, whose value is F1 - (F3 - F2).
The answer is -0.25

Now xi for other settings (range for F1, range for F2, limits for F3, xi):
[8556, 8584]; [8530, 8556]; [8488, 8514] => 0.38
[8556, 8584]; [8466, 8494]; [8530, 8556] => -0.47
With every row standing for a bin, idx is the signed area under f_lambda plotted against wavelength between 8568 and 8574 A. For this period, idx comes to 32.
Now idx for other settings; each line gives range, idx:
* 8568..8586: 95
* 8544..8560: 75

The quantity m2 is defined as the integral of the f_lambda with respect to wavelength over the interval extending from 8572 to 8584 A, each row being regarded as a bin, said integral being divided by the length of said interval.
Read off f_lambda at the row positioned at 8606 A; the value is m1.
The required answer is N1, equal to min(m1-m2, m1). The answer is 0.13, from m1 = 5.429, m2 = 5.30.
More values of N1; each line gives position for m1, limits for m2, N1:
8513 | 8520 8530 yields 0.17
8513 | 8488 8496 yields 0.01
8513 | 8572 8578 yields 0.14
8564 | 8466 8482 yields 0.02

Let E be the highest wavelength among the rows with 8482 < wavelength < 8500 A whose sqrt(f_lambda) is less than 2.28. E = 8498 A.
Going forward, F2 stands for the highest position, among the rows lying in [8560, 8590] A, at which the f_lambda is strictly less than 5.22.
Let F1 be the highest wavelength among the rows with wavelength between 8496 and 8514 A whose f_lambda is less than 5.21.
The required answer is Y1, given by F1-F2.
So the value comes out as -84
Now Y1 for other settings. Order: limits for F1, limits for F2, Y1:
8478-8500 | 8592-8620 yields -117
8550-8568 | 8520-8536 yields 33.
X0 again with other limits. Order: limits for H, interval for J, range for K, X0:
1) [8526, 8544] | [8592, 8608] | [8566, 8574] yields 2.1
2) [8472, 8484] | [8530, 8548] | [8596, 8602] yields 0.8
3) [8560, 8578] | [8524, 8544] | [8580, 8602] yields 1.1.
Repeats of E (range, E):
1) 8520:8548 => 8546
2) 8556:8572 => 8558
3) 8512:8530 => 8528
